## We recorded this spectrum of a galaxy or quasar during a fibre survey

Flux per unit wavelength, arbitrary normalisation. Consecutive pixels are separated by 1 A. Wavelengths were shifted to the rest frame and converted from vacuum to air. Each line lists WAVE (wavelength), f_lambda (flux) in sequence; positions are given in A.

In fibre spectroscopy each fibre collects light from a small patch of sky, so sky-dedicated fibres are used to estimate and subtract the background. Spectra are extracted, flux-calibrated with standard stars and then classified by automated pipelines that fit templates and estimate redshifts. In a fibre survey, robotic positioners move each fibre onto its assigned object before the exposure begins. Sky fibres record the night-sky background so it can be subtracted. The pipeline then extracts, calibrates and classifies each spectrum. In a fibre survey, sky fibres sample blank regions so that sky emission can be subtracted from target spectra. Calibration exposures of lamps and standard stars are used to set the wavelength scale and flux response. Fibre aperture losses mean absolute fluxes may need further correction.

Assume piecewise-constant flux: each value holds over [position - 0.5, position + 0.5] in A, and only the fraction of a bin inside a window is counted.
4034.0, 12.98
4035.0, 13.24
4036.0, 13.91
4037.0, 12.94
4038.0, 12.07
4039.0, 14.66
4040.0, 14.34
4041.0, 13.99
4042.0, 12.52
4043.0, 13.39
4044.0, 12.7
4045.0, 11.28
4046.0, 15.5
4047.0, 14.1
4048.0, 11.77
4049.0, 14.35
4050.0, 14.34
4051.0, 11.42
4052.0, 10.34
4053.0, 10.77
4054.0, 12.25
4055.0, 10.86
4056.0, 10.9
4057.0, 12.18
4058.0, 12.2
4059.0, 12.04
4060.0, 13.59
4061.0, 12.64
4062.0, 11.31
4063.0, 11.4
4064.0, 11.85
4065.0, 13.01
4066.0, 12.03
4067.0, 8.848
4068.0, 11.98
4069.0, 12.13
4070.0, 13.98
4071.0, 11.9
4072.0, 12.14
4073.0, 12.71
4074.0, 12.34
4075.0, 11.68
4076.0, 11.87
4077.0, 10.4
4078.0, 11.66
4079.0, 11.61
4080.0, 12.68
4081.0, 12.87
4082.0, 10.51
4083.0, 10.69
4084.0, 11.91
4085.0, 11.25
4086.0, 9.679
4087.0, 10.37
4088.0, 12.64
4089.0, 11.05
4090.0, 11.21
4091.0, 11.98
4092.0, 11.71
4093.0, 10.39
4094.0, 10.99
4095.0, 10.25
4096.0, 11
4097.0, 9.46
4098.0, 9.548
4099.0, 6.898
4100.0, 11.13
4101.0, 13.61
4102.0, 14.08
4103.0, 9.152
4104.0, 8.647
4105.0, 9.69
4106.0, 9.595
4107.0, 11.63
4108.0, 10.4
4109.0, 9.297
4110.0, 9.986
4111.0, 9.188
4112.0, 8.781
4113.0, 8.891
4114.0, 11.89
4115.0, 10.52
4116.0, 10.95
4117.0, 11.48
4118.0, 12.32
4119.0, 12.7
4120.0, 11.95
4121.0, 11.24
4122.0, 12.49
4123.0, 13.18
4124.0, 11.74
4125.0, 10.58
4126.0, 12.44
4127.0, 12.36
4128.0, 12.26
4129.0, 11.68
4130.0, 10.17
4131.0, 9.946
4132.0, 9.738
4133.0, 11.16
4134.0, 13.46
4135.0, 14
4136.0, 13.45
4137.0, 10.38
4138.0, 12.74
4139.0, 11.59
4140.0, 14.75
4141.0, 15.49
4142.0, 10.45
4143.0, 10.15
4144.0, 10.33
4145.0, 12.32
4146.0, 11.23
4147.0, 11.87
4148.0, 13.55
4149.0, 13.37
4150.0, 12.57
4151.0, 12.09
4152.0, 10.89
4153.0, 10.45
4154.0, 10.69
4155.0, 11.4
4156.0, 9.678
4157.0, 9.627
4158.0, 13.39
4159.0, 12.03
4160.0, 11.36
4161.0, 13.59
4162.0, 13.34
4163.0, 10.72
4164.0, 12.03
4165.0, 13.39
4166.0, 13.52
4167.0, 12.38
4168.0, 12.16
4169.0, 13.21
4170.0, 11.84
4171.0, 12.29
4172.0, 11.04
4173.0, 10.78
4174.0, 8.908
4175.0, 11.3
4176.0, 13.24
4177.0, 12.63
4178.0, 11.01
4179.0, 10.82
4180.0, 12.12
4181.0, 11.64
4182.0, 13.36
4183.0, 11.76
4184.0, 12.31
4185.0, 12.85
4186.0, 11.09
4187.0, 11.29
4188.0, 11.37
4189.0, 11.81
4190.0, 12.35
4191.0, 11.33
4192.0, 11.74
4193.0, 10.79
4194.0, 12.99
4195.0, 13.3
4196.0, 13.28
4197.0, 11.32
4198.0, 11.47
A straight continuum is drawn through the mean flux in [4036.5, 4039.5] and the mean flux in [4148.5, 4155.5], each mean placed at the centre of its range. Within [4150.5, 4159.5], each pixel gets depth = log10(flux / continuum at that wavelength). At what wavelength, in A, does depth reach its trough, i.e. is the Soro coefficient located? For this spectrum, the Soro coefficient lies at 4157.0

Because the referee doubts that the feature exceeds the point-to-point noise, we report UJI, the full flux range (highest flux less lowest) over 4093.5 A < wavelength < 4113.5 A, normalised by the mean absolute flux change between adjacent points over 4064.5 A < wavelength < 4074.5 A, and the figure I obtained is 5.1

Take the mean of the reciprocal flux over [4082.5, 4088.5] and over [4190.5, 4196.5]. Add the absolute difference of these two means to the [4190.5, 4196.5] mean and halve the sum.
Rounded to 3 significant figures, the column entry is 0.0454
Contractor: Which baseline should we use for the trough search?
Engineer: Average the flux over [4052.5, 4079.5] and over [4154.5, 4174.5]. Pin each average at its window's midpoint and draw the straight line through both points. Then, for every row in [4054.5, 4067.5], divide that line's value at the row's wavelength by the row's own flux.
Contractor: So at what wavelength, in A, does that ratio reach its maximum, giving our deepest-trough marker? 4067.0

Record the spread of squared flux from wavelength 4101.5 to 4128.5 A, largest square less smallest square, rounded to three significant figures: 123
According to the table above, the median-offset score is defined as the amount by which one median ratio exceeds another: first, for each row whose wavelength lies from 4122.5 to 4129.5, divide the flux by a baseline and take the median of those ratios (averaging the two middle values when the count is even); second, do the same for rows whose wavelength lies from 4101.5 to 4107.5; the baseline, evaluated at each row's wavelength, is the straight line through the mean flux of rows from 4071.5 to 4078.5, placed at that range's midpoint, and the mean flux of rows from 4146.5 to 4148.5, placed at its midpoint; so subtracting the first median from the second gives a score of -0.19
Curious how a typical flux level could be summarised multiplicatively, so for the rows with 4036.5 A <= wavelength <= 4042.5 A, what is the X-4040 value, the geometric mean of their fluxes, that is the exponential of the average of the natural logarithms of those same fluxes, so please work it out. 13.39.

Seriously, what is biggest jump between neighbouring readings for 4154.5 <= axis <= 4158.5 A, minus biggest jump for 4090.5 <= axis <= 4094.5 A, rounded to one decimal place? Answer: 2.4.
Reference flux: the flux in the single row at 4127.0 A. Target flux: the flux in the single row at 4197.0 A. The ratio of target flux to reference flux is 0.92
